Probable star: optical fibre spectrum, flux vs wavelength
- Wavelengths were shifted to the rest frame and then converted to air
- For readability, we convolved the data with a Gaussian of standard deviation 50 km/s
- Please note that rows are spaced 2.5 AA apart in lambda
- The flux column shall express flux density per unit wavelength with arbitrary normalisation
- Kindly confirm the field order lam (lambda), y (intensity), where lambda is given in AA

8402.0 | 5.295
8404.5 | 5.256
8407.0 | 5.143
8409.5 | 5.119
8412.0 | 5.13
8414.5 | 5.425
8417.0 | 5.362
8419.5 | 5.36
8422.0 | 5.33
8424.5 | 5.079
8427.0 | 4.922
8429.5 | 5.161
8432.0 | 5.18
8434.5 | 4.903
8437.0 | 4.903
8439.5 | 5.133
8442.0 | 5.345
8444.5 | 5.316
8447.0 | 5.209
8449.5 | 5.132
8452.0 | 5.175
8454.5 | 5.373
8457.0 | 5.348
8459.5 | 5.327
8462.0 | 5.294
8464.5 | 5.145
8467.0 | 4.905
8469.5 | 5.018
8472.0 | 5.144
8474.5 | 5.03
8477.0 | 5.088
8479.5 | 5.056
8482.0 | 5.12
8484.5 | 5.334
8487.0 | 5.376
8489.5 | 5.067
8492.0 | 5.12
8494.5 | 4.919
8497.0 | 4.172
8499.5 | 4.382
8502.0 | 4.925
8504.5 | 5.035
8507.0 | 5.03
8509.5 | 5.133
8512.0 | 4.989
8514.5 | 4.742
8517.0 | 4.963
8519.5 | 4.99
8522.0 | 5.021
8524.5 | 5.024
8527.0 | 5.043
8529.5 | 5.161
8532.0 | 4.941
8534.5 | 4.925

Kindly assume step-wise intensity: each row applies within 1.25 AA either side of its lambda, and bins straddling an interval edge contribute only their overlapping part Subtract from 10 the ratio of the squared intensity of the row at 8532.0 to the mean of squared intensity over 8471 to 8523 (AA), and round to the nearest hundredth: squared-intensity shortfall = 9.02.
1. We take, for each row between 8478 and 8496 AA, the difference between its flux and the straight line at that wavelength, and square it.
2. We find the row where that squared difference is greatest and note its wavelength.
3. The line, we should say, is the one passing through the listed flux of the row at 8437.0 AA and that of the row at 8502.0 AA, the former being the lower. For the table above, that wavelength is 8487.0 AA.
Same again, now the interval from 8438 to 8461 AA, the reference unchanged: 8454.5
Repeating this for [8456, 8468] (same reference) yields 8457.0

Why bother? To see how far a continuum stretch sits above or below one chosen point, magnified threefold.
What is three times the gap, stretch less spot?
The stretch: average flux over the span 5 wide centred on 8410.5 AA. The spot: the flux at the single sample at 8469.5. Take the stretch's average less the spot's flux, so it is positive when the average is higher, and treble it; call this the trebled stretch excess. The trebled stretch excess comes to 0.3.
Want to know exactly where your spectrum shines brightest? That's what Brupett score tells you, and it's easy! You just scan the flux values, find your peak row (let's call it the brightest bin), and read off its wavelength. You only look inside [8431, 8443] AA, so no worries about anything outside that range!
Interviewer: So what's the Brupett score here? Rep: 8442.0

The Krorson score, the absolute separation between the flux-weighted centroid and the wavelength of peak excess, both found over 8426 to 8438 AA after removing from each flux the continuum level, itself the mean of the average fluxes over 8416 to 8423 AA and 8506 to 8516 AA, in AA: 1.0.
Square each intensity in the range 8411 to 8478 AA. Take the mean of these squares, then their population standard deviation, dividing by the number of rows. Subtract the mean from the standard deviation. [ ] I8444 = -25.2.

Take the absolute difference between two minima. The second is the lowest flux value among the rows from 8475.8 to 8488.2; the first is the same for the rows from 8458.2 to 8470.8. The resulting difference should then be 0.15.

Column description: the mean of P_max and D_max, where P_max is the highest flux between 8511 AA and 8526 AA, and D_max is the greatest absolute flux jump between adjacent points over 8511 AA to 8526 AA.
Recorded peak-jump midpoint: 2.64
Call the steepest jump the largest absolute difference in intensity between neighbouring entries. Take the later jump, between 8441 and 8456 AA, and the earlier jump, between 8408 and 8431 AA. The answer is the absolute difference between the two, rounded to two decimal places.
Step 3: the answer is 0.10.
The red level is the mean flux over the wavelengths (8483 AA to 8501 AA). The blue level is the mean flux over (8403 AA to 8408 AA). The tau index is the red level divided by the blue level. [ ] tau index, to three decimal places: 0.944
